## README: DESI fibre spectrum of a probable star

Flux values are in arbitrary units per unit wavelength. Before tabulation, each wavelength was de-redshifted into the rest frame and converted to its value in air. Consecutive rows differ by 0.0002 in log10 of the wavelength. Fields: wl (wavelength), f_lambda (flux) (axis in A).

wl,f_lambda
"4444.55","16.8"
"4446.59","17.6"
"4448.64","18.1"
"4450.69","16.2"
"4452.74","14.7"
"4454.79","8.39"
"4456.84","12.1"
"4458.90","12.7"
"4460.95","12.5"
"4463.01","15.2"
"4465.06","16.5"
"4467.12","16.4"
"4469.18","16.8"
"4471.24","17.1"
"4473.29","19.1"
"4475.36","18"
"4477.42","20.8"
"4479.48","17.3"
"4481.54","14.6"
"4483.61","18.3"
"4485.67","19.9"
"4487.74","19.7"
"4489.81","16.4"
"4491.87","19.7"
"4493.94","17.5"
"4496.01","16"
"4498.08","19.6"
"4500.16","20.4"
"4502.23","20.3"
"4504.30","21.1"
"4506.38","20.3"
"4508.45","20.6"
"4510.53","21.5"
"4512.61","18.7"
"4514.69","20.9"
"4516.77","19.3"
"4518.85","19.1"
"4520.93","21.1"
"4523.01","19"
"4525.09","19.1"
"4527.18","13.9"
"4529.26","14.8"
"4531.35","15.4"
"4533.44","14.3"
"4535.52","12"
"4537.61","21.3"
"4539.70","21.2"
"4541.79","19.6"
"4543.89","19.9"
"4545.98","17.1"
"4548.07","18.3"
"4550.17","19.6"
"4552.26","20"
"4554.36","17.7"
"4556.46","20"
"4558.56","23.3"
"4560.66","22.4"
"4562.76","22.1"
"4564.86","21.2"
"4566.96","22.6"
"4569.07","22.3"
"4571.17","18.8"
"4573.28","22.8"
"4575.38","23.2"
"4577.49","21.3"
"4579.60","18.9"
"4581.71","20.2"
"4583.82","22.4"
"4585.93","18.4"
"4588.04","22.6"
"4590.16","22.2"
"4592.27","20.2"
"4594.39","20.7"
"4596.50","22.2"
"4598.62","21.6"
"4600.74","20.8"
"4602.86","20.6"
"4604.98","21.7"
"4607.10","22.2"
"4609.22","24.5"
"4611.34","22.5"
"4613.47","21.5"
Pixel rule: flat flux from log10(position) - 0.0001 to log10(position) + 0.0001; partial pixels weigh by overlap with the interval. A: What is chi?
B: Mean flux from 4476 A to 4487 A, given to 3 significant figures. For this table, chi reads 18.2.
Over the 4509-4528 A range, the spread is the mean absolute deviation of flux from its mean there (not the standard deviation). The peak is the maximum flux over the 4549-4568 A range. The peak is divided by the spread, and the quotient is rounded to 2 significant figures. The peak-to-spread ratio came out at 17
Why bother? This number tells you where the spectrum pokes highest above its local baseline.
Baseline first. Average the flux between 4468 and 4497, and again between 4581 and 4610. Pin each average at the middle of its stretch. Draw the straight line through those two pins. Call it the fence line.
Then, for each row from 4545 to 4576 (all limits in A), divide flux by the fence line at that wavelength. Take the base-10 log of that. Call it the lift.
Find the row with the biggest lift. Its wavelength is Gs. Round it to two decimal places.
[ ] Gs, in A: 4558.56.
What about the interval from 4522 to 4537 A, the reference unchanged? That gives 4525.09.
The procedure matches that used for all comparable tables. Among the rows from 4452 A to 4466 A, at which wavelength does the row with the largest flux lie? 4465.06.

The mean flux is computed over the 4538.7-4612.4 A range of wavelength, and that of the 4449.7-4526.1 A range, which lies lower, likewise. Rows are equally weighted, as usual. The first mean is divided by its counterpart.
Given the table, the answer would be 1.18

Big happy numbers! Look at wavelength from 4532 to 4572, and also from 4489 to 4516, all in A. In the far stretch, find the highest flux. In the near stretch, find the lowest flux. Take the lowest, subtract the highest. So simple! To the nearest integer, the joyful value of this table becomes -7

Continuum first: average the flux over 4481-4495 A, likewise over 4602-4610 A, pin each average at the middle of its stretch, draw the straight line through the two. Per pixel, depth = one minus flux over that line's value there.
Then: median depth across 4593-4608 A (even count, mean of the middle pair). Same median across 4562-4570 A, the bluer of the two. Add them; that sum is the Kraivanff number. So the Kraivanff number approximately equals -0.044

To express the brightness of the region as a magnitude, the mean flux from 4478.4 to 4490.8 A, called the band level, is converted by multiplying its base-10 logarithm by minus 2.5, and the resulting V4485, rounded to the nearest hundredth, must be -3.12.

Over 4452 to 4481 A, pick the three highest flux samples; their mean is 19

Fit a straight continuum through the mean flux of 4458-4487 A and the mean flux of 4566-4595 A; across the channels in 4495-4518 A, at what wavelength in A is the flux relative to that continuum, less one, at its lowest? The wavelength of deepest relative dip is 4496.01 A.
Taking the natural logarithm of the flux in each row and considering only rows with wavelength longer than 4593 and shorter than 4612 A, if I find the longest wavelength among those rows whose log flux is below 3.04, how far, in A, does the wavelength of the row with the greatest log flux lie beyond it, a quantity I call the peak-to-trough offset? 6.4 A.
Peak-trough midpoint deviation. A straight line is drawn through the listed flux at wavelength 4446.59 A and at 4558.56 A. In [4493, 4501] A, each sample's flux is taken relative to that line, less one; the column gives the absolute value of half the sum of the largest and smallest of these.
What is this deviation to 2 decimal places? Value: 0.10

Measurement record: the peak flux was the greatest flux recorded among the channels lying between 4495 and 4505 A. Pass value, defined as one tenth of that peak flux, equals 2.11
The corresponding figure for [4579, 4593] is 2.26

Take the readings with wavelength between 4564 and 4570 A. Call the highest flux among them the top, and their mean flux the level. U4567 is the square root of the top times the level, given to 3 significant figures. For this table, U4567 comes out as 22.3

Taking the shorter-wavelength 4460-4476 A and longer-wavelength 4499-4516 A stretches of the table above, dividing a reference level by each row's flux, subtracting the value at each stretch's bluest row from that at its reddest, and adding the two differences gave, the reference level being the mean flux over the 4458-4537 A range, -0.46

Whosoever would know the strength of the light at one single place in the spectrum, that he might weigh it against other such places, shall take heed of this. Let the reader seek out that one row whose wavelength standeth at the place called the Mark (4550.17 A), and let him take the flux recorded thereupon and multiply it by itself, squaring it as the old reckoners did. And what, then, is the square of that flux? 384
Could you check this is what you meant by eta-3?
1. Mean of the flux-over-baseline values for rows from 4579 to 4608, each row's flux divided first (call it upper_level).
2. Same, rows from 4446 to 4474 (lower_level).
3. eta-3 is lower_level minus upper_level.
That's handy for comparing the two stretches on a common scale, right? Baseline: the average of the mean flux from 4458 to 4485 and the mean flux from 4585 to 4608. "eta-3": -0.31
